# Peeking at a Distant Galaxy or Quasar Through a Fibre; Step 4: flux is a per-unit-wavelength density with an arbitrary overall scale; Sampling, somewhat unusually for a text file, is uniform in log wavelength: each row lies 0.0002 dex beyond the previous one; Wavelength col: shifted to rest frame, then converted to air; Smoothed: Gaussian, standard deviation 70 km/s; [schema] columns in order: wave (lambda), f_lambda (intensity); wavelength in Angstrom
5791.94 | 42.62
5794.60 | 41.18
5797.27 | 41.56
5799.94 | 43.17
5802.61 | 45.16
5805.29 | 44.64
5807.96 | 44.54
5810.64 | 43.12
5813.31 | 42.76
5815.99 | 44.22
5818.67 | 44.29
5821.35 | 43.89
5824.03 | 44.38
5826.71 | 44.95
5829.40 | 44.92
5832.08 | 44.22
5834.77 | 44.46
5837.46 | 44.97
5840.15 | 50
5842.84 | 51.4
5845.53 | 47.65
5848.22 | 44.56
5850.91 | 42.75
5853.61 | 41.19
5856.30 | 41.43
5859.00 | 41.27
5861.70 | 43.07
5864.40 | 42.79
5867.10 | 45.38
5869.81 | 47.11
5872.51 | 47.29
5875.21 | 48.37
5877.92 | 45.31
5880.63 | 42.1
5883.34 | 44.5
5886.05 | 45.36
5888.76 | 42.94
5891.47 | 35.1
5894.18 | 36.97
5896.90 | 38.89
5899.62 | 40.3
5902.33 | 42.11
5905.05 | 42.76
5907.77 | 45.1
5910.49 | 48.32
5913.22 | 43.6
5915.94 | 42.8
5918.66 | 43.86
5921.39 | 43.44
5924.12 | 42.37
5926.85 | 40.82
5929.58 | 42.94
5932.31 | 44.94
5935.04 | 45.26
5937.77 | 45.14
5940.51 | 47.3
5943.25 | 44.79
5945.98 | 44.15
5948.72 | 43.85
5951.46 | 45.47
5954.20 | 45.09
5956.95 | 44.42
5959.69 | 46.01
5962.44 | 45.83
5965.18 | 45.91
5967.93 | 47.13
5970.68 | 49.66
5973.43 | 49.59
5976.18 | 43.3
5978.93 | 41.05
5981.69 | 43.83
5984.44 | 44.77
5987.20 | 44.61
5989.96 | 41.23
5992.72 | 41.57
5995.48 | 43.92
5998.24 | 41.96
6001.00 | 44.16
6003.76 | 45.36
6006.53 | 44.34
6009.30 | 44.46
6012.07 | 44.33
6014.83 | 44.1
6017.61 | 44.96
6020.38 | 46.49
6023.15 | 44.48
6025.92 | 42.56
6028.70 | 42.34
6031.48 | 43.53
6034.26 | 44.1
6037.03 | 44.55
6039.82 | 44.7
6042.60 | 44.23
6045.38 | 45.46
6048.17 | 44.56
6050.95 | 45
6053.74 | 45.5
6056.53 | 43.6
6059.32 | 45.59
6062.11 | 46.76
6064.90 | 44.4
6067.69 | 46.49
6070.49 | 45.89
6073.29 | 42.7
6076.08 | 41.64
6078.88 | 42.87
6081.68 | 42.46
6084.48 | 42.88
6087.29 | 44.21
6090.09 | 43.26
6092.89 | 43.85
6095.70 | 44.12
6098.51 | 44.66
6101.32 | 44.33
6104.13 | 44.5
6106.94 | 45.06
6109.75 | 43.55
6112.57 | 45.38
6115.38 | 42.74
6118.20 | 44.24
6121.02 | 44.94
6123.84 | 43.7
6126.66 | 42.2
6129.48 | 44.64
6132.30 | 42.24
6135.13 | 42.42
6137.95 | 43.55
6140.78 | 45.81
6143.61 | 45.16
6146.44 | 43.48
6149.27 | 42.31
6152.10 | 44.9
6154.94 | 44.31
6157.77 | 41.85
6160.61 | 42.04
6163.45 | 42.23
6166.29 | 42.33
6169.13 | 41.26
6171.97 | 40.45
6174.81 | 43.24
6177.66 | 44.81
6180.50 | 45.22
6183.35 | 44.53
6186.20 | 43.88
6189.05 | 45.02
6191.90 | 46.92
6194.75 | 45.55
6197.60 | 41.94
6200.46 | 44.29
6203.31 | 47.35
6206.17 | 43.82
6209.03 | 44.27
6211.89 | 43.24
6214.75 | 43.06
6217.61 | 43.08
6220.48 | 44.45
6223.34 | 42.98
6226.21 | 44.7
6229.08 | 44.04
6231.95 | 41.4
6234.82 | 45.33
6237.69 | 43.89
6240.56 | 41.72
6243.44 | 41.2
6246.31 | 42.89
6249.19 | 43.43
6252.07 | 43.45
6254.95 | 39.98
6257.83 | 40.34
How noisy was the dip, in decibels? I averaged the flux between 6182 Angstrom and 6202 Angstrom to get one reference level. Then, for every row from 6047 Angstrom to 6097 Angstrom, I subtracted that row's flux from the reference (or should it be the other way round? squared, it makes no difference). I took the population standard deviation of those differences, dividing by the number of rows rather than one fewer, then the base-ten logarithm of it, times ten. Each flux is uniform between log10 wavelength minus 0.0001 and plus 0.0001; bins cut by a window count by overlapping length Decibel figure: 1.5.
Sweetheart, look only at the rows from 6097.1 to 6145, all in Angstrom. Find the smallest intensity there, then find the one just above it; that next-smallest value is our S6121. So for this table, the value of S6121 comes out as 42.24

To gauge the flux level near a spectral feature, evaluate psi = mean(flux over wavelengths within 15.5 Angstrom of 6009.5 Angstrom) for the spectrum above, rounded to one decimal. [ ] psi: 44.4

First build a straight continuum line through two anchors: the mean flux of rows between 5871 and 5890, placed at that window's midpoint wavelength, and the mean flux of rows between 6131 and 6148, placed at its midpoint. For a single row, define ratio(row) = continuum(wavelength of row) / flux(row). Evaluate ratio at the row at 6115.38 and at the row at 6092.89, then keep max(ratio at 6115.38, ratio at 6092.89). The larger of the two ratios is 1.03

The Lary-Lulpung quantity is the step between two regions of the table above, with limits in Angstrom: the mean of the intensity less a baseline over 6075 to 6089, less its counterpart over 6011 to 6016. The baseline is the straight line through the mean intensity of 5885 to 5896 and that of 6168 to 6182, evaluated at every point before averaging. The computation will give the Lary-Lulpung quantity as -2.1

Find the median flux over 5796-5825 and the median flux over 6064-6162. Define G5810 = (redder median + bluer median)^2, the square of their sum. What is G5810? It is 7756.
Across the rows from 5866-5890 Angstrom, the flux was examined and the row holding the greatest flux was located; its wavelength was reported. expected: 5875.21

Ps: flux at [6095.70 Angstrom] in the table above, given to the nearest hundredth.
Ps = 44.12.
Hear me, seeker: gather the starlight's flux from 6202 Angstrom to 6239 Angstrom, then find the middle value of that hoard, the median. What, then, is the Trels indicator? 43.9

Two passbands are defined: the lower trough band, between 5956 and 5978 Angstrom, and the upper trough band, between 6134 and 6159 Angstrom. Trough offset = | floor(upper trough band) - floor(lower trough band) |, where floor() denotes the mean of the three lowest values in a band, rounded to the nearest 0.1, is 2.3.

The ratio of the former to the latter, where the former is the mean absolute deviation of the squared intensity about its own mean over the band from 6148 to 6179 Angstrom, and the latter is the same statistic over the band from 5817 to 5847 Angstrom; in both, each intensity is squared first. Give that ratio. 0.52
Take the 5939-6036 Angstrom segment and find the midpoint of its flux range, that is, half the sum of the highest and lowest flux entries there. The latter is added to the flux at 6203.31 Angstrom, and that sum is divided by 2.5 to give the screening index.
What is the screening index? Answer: 37.1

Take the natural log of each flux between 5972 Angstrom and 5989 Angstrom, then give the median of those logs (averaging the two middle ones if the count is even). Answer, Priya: 3.789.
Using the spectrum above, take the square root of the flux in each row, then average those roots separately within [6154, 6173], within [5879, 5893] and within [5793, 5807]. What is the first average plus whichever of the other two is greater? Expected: 13.1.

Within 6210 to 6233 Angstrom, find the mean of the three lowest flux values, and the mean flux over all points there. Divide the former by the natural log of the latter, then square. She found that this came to 127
